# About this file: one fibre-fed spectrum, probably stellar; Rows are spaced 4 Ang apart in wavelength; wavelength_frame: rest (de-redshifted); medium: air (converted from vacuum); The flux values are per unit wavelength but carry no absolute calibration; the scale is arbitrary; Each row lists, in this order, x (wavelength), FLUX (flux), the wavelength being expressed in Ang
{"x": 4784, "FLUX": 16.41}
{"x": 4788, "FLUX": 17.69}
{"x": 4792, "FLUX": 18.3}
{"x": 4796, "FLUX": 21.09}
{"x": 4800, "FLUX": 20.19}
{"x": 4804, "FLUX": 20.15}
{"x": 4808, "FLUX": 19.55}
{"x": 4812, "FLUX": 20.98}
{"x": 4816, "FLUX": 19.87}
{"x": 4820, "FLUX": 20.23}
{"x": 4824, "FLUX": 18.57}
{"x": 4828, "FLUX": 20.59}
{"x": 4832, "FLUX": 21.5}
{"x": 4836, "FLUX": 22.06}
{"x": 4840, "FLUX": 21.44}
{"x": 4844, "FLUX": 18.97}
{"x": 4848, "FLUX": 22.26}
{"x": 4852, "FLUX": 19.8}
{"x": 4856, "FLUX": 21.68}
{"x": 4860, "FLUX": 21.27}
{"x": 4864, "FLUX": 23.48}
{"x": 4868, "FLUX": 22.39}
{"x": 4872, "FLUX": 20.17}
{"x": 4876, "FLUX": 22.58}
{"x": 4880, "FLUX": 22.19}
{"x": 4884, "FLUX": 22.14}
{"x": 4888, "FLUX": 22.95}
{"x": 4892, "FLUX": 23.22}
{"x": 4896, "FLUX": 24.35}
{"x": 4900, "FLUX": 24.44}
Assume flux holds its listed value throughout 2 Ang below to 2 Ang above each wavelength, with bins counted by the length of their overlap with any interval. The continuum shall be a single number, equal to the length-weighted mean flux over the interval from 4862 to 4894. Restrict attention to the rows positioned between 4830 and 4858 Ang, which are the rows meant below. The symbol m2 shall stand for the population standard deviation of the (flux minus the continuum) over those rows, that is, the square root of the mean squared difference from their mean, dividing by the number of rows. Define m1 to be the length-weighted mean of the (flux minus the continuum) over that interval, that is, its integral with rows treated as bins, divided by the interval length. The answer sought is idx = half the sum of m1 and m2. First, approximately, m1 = -1.3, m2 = 1.14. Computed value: -0.1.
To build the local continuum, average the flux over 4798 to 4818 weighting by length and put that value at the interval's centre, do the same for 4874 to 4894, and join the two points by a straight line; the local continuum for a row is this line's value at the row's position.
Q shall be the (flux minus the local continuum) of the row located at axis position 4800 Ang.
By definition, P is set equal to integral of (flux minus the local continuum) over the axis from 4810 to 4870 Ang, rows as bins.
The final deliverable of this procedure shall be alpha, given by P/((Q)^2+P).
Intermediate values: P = -11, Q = 0.30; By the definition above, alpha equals 1.01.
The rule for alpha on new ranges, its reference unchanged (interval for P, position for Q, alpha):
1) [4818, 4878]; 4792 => 1.10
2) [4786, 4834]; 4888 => 1.00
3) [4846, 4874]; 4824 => 2.56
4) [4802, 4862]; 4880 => 1.00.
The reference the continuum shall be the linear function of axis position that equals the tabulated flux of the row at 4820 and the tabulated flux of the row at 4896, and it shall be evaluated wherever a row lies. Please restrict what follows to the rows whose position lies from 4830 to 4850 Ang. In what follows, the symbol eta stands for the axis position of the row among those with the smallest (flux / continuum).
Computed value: 4844 Ang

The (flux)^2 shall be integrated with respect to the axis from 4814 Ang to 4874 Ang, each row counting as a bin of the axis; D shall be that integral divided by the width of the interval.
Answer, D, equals 441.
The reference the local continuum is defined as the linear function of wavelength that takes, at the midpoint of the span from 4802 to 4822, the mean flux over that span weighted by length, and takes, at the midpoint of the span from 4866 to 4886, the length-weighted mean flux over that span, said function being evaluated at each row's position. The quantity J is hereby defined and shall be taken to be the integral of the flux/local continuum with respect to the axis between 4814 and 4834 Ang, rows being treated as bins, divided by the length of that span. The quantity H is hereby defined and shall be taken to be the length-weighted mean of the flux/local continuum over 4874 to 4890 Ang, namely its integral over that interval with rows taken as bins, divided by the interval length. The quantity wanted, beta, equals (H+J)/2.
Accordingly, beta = 1.001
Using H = 1.02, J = 0.98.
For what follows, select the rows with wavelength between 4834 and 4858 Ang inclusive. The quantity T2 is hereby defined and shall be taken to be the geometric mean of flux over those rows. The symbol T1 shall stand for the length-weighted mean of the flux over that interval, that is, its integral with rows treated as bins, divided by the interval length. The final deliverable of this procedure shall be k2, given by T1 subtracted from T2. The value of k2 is -0.036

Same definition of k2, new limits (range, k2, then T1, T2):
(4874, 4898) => -0.012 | 22.9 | 22.9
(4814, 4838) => -0.031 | 20.5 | 20.4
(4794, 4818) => -0.008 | 20.3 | 20.3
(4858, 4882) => -0.025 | 22.0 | 22.0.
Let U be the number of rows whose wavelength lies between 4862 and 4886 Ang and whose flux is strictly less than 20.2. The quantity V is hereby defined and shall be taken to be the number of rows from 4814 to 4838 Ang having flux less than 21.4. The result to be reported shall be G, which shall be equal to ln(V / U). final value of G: 1.4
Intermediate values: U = 1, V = 4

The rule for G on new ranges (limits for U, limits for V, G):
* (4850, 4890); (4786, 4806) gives 0.9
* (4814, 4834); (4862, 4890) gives -0.7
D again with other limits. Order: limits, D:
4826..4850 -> 448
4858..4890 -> 491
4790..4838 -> 411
